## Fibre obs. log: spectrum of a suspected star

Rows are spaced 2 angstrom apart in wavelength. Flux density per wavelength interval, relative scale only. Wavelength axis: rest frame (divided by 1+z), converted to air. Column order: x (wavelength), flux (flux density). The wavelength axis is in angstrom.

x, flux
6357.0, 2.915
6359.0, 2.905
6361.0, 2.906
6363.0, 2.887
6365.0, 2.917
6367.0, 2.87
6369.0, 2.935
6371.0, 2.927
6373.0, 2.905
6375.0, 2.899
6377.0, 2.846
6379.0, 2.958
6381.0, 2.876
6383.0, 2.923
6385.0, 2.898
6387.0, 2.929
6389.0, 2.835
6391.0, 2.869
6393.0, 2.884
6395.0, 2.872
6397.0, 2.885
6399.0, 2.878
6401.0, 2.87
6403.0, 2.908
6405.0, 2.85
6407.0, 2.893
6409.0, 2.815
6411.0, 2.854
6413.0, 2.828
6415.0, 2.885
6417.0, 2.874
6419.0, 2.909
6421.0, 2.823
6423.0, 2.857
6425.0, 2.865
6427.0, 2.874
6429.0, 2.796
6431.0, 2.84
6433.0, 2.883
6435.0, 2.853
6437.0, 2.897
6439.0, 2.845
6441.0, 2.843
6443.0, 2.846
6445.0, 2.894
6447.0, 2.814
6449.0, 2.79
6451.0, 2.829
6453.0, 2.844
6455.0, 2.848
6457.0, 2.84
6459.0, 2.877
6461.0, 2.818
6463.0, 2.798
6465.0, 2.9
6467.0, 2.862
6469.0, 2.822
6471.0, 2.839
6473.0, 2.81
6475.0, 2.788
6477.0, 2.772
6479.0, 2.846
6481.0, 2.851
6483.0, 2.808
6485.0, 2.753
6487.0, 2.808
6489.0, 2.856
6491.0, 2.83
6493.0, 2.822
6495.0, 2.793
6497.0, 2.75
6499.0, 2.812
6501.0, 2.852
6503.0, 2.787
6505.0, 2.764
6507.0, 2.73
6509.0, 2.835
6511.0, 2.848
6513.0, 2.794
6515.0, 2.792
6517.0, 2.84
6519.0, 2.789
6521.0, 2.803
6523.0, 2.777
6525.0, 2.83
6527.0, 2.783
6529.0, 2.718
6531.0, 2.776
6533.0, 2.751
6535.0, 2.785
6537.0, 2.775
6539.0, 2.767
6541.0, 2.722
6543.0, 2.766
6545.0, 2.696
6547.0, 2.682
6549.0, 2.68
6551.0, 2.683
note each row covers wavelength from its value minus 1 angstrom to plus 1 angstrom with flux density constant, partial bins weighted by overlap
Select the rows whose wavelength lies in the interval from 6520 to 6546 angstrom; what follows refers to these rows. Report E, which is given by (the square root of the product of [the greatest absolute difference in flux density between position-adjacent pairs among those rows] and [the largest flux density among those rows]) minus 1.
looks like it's -0.55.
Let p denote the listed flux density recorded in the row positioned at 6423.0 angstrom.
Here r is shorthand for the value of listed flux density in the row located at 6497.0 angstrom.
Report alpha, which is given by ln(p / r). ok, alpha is 0.038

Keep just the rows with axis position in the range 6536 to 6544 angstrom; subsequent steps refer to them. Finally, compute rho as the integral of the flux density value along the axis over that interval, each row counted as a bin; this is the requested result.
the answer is 22.1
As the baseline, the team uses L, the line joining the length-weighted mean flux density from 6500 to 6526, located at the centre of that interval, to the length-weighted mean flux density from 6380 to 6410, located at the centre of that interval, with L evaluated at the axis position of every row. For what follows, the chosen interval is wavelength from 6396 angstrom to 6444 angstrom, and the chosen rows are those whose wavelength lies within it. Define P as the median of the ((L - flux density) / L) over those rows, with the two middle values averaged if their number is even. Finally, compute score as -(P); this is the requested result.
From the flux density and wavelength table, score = -0.0004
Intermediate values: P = 0.0004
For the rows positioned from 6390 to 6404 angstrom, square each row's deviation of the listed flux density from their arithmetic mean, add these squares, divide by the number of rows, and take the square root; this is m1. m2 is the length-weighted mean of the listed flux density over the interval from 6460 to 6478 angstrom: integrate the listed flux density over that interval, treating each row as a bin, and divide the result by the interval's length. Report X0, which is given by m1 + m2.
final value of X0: 2.84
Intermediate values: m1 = 0.013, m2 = 2.82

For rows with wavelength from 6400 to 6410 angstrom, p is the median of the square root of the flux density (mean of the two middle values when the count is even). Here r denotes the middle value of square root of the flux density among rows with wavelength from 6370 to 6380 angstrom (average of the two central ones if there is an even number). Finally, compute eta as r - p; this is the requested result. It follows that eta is 0.010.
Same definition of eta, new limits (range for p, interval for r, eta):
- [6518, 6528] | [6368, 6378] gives 0.034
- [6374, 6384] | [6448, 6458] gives -0.017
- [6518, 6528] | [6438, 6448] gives 0.017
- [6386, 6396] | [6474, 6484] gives -0.019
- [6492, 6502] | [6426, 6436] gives 0.012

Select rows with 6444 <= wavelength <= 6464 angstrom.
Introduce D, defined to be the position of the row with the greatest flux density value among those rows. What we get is 6445.0 angstrom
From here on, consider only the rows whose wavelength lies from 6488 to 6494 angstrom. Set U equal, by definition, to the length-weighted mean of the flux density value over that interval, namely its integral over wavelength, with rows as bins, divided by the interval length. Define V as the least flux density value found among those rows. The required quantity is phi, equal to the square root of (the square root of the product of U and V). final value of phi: 1.68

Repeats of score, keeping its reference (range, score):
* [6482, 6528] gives -0.0035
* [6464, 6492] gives -0.0001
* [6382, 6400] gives 0.0013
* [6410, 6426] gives 0.0002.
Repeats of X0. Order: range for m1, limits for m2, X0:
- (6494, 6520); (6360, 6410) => 2.93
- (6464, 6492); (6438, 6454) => 2.88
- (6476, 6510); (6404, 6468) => 2.89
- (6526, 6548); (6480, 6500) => 2.84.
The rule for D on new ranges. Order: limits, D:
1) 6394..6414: 6403.0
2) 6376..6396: 6379.0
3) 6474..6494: 6489.0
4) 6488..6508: 6489.0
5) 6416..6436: 6419.0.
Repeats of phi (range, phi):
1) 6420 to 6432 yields 1.68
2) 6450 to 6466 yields 1.68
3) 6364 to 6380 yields 1.70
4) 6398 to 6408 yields 1.69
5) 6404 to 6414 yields 1.68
